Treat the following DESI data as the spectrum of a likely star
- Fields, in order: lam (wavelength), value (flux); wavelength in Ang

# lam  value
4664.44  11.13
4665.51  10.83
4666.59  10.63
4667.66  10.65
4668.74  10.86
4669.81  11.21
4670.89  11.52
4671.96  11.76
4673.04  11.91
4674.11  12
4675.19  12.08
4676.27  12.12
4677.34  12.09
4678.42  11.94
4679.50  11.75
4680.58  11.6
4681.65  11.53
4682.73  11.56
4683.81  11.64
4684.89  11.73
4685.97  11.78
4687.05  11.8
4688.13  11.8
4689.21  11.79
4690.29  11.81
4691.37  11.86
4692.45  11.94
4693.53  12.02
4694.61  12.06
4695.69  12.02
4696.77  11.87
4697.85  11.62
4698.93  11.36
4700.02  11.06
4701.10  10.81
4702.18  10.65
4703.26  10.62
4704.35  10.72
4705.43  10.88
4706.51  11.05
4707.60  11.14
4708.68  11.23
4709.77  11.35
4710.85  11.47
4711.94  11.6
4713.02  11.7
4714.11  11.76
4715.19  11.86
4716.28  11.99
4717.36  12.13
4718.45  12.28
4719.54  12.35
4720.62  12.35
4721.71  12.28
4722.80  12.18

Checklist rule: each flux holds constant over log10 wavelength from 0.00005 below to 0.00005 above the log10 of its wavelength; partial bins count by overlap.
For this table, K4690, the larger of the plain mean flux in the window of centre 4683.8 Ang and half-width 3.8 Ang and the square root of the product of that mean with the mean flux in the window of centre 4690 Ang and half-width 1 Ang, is 11.7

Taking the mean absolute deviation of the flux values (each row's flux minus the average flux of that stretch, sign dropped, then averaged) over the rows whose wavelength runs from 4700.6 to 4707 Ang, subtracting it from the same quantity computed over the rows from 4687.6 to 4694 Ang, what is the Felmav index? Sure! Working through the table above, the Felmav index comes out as -0.1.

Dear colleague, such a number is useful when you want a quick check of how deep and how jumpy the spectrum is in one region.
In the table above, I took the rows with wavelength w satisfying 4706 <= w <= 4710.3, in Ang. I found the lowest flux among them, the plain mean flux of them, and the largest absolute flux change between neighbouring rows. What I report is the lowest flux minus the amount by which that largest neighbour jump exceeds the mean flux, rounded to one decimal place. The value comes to 22.1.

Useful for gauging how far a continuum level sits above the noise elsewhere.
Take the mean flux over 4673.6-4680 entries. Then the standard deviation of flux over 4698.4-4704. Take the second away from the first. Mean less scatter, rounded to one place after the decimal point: 11.7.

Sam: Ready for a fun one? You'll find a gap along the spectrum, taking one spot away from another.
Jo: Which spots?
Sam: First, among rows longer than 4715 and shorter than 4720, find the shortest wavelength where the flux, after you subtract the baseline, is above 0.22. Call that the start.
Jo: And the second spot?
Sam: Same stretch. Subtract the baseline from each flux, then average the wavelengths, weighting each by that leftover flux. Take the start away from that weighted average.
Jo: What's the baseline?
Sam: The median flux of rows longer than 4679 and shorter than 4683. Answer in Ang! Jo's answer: 2.7 Ang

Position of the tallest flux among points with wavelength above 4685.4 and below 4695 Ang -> 4694.61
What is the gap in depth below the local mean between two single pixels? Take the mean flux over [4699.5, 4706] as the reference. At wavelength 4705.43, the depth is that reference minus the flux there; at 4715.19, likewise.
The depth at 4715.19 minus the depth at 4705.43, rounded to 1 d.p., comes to -1.0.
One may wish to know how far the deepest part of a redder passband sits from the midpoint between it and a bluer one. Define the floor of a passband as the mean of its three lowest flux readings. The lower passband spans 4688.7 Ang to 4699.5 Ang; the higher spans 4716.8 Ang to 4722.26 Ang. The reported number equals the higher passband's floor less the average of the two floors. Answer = 0.3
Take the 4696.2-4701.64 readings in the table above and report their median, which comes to 11.4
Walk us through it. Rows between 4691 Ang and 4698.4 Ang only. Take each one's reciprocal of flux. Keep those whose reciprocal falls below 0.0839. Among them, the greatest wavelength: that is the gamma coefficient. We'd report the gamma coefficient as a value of 4695.69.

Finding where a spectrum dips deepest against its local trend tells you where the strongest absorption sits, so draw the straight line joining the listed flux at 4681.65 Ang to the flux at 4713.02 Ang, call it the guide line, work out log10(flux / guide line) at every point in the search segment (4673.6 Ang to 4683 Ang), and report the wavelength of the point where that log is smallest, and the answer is 4681.65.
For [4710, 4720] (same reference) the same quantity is 4710.85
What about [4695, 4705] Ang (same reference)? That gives 4703.26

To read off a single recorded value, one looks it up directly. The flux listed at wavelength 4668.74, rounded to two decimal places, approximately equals 10.86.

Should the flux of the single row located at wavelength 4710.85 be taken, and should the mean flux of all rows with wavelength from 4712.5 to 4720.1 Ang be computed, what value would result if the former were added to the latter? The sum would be 23.5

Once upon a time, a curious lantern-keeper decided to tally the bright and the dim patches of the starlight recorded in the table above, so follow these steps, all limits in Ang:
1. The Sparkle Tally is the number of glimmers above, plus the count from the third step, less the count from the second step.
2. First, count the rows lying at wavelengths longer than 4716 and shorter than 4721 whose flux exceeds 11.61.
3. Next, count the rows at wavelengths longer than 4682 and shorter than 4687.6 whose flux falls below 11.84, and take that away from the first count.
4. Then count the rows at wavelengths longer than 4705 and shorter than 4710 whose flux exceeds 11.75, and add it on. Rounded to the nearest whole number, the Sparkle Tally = 0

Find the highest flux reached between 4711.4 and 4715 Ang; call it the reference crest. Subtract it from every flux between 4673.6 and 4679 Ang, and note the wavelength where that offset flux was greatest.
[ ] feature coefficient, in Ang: 4676.27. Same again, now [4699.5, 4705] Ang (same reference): 4700.02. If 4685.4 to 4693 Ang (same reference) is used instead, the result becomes 4692.45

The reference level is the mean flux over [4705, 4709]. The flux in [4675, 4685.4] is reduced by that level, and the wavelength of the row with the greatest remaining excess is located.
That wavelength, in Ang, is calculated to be 4676.27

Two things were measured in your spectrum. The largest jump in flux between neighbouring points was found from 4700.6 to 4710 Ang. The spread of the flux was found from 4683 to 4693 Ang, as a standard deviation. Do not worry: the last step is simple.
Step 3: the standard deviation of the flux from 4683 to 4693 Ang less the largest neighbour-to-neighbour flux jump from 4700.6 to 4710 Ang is -0.09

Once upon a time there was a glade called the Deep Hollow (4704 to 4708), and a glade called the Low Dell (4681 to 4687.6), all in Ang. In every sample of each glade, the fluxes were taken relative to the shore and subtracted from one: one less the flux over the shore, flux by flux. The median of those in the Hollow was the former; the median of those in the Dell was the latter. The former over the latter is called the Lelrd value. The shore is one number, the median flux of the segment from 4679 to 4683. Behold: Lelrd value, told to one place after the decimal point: -5.9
